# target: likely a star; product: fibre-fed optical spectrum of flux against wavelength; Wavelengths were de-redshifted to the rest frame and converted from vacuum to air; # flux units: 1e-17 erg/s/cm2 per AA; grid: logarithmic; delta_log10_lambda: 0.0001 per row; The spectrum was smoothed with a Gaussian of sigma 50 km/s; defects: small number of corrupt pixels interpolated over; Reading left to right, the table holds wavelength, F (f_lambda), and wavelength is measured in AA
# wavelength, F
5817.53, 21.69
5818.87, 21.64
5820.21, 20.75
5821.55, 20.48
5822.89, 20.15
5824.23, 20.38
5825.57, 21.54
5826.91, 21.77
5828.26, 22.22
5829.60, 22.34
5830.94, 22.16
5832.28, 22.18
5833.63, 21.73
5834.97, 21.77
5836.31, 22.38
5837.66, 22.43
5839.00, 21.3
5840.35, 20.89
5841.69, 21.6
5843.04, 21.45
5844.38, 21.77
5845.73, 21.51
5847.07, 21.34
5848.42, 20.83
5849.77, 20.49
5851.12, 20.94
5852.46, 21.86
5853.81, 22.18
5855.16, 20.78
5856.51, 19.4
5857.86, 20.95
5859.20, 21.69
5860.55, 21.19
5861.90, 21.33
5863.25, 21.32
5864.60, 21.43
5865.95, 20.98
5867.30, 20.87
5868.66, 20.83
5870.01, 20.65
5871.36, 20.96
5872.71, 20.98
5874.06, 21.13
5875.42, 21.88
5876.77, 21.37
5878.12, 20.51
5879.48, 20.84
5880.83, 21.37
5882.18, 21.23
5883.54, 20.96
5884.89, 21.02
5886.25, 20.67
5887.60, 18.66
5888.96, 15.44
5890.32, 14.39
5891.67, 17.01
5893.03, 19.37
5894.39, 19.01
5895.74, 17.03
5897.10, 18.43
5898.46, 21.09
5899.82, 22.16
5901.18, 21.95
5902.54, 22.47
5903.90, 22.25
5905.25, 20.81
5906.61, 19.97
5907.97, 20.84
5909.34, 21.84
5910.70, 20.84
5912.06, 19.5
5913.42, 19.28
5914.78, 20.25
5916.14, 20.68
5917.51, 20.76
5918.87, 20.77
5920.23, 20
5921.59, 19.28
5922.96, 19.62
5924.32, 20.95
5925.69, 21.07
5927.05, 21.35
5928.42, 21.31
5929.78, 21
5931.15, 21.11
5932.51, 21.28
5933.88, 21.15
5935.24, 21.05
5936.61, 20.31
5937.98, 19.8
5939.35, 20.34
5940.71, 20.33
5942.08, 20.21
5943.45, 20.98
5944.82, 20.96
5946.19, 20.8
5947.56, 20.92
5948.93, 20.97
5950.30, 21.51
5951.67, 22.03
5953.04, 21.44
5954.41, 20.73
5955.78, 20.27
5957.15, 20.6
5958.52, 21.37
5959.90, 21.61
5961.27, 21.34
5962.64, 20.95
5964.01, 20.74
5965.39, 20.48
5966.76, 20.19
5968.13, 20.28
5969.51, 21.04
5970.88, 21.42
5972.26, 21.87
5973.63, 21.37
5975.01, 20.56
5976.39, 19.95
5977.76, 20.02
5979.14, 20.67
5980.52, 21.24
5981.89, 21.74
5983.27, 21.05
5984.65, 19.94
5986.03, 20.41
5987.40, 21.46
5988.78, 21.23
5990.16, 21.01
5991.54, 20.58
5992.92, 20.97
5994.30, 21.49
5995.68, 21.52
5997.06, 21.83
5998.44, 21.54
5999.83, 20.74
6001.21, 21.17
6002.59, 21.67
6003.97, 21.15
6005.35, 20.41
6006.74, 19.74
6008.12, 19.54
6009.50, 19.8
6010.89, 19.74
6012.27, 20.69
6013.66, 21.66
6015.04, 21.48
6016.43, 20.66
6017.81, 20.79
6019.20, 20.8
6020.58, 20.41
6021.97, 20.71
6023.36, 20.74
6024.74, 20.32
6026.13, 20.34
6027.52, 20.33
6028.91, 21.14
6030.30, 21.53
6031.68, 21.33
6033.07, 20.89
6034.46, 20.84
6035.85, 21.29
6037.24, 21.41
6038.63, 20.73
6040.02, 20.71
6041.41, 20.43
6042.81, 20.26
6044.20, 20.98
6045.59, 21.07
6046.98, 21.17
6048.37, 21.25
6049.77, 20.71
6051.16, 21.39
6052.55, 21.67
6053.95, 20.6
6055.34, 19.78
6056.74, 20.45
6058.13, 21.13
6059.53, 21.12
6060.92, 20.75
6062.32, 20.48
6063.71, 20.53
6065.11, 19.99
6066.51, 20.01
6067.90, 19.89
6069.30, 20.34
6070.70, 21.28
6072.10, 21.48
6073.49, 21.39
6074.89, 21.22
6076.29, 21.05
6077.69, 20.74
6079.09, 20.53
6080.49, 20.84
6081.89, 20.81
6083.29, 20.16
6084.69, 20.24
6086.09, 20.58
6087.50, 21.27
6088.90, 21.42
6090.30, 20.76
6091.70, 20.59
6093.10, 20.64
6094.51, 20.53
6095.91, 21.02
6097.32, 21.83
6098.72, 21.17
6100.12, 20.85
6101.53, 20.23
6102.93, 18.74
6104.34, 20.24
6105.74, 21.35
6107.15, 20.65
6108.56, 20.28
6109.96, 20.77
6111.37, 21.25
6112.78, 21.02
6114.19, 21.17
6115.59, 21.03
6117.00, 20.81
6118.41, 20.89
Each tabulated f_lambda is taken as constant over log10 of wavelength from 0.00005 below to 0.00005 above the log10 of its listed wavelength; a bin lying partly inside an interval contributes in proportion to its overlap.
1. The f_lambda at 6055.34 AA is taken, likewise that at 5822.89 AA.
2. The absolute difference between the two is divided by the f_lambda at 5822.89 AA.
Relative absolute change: 0.018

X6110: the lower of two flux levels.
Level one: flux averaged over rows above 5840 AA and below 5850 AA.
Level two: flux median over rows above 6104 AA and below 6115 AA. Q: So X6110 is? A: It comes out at 20.9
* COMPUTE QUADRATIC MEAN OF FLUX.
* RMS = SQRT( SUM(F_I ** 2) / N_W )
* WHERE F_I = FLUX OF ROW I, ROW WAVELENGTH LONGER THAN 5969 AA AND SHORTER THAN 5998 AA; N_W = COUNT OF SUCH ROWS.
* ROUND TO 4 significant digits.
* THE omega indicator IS 21.03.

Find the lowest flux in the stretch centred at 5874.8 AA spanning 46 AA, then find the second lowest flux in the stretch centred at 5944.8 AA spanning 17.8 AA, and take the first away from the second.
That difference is 5.8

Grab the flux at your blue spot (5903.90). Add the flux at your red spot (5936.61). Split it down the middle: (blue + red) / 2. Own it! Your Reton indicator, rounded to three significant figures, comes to 21.3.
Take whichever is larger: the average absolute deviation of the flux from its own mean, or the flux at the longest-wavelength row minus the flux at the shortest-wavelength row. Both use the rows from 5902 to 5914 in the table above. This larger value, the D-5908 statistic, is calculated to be 0.88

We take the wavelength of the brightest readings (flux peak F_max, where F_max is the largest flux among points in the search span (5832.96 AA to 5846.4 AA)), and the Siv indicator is 5837.66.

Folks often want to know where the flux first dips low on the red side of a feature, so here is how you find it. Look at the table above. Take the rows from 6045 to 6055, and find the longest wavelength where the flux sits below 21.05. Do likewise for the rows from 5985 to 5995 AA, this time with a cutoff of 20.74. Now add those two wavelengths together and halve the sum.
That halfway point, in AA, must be 6022.7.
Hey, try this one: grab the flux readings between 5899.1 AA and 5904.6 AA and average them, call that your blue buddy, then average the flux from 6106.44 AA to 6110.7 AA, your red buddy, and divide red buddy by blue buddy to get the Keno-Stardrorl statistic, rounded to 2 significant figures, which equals 0.93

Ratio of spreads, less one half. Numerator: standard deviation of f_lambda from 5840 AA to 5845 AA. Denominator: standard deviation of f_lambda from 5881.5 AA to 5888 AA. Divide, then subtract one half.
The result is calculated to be -0.1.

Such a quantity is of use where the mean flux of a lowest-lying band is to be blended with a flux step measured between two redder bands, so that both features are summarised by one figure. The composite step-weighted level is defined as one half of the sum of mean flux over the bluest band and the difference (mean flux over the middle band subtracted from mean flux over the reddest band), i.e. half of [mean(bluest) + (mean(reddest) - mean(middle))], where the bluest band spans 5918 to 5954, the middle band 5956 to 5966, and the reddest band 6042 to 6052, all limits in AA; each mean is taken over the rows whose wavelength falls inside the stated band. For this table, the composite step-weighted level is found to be 10.4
